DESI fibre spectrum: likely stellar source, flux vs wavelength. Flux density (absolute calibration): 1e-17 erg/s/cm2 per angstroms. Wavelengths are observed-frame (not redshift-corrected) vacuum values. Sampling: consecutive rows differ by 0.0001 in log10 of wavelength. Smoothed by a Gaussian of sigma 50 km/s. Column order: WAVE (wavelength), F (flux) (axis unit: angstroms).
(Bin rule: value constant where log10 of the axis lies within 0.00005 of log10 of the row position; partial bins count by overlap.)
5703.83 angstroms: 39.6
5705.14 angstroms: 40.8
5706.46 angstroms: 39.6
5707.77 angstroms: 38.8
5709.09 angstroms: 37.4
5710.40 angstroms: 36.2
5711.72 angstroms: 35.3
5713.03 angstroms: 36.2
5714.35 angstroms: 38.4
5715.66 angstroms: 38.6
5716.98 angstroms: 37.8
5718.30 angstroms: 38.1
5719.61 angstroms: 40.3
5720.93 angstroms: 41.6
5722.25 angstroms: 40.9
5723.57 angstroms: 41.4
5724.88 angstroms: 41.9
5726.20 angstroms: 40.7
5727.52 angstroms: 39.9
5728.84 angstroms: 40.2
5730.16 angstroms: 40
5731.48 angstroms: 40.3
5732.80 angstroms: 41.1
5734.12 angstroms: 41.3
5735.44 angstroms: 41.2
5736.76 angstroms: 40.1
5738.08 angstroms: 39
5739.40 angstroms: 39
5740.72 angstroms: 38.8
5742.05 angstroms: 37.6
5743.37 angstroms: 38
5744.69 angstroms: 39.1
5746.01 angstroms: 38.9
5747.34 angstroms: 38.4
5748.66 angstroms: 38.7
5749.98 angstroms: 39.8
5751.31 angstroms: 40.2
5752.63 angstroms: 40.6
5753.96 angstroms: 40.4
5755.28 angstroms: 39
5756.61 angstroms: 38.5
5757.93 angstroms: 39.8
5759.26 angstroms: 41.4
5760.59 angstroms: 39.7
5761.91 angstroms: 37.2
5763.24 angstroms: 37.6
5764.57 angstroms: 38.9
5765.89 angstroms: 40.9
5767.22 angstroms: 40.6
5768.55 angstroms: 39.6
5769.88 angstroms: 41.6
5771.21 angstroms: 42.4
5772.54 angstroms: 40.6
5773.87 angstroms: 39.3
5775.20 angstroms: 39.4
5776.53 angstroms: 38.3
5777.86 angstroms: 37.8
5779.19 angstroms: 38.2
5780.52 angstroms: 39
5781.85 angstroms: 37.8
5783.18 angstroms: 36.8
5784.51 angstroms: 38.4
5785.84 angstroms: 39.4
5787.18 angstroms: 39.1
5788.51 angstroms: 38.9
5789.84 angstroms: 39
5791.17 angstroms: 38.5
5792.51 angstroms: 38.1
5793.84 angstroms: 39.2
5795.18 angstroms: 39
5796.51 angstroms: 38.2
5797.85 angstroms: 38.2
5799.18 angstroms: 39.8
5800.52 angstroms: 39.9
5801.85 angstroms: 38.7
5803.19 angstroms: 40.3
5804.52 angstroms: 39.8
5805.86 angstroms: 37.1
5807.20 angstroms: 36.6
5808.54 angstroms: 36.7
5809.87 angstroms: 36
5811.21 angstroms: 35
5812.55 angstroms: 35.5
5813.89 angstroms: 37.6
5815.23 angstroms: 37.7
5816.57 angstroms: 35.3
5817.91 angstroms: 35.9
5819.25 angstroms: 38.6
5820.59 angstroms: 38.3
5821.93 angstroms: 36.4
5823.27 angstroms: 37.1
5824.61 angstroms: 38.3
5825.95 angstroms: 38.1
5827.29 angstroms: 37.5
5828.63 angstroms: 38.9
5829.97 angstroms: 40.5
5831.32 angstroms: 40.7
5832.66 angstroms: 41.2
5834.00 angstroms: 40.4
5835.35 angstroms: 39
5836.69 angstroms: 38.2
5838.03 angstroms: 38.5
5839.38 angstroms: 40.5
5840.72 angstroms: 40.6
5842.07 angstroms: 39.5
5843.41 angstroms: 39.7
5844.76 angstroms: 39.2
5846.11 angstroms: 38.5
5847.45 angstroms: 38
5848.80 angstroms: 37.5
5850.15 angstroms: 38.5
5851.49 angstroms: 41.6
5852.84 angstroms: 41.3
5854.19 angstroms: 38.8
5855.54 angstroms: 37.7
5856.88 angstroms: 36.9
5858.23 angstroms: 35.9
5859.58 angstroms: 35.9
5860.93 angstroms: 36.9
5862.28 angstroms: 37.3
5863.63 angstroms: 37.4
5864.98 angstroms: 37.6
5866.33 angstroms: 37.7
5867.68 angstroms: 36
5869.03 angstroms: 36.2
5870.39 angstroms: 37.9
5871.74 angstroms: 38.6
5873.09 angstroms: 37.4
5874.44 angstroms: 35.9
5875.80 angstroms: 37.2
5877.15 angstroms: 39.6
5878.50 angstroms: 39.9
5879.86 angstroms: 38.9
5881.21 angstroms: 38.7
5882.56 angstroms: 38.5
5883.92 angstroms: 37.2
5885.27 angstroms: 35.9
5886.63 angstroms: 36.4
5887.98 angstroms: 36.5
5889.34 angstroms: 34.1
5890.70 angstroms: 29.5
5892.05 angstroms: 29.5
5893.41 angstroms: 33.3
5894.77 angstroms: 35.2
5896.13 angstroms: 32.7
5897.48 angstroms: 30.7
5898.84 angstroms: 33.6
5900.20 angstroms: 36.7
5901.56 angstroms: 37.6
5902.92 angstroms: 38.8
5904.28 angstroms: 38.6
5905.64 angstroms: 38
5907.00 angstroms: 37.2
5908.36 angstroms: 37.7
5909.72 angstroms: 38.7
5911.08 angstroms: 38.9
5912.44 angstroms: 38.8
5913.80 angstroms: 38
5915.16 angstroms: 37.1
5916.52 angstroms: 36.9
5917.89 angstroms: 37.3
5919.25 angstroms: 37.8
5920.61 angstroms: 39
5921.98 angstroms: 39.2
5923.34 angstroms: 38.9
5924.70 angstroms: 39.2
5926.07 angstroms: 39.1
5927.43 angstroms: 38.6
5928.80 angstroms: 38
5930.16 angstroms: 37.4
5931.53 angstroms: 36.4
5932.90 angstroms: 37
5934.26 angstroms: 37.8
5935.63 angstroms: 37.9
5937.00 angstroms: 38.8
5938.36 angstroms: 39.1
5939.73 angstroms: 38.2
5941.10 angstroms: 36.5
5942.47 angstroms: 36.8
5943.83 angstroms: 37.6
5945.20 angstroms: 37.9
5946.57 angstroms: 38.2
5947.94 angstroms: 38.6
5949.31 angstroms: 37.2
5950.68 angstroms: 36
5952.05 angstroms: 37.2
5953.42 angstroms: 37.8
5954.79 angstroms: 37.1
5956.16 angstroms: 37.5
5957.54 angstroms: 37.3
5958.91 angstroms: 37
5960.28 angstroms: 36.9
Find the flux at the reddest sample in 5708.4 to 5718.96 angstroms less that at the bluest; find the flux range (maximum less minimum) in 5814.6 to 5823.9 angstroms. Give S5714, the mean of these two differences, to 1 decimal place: 2.0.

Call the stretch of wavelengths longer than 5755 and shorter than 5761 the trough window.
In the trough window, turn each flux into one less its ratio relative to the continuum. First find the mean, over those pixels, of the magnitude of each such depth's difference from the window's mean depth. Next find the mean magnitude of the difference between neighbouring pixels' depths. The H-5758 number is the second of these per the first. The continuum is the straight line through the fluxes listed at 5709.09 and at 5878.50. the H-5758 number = 1.8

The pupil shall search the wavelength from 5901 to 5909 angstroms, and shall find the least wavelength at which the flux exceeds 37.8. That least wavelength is 5902.92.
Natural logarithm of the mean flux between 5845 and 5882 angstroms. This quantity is 3.64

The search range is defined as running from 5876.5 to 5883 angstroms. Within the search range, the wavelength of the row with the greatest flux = 5878.50 angstroms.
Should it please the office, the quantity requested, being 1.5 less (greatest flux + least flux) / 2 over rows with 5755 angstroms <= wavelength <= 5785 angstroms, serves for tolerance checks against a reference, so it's -38.1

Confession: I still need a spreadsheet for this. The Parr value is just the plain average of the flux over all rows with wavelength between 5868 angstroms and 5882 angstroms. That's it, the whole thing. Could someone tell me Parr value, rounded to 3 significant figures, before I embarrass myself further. 38.0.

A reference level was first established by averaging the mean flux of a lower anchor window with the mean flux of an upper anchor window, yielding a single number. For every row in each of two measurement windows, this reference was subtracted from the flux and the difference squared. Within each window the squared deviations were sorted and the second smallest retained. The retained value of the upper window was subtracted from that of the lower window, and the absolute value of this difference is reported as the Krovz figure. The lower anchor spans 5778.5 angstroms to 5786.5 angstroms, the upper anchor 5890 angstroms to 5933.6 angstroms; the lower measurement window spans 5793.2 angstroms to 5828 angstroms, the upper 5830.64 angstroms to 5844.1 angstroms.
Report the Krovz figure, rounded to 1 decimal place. 1.0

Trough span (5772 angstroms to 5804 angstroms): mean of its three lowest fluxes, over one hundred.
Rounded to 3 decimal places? 0.375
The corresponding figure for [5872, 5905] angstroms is 0.299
